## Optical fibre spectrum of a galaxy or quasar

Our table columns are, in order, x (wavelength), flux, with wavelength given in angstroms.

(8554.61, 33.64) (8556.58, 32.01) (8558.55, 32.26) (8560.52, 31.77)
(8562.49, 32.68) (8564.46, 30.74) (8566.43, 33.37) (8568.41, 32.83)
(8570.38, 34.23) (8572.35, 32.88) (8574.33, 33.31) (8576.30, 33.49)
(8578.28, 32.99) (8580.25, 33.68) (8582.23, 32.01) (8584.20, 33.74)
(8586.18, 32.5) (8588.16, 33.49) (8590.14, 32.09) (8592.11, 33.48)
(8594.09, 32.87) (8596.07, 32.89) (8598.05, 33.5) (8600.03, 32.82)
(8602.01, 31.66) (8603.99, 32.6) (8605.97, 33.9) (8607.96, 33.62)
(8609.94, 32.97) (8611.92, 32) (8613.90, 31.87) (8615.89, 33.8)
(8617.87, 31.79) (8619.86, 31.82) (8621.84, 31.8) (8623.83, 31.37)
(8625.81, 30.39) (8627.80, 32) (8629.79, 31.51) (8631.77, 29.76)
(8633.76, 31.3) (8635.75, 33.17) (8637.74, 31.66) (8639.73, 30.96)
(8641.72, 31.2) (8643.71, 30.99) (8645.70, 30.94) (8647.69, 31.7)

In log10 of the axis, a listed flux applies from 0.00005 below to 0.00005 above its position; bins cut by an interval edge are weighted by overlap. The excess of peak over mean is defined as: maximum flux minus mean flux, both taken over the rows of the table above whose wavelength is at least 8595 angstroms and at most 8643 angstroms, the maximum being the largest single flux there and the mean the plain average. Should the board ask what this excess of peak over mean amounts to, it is 1.8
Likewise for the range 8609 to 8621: 1.4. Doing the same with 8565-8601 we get 1.1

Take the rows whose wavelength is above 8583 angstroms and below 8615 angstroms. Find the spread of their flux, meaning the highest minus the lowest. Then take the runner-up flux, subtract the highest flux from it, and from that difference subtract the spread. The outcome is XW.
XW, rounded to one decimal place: -2.4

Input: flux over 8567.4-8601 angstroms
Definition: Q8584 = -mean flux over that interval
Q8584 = -33.1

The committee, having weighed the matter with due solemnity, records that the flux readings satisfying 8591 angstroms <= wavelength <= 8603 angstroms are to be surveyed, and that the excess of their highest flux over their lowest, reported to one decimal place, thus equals 1.8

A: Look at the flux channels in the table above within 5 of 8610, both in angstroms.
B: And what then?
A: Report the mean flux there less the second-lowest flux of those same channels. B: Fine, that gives 0.9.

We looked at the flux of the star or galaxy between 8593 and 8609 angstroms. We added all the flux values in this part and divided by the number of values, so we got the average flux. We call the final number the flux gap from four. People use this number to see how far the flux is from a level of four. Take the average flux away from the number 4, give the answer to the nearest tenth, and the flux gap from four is -29.0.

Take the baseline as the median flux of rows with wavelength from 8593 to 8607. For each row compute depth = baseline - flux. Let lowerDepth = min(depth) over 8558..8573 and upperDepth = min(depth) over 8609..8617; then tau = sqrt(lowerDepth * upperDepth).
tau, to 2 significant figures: 1.1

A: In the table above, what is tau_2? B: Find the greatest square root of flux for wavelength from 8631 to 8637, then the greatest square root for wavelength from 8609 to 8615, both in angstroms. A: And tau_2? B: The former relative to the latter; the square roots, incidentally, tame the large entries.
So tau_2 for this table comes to 1.00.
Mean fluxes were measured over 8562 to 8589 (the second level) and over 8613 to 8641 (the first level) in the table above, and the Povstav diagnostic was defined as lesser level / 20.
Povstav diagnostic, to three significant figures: 1.58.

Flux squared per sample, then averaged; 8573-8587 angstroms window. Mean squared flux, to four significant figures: 1096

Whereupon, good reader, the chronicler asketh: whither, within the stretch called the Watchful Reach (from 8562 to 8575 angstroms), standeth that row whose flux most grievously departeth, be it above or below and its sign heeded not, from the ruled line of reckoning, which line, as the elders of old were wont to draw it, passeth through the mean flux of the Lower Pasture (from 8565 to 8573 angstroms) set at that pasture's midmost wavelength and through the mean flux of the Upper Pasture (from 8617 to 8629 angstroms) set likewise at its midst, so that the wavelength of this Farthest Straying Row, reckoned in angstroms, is 8564.46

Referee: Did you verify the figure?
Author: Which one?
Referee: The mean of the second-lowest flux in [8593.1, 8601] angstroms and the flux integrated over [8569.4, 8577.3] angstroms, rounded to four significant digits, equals 148.6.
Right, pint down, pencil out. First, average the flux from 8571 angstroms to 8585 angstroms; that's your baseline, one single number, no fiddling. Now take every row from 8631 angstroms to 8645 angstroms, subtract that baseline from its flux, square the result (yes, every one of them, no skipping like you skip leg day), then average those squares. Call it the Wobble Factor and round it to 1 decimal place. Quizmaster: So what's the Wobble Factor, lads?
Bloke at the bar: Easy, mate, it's 4.4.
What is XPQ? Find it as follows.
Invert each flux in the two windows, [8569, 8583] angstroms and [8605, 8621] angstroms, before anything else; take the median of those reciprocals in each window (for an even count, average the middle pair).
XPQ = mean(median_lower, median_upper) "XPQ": 0.0304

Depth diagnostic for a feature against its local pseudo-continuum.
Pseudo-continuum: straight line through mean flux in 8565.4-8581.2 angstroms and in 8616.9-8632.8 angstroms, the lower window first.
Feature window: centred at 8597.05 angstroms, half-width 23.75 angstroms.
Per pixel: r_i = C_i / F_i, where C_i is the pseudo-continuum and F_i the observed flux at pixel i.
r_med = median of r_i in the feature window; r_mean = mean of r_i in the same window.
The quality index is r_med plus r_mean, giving 1.97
